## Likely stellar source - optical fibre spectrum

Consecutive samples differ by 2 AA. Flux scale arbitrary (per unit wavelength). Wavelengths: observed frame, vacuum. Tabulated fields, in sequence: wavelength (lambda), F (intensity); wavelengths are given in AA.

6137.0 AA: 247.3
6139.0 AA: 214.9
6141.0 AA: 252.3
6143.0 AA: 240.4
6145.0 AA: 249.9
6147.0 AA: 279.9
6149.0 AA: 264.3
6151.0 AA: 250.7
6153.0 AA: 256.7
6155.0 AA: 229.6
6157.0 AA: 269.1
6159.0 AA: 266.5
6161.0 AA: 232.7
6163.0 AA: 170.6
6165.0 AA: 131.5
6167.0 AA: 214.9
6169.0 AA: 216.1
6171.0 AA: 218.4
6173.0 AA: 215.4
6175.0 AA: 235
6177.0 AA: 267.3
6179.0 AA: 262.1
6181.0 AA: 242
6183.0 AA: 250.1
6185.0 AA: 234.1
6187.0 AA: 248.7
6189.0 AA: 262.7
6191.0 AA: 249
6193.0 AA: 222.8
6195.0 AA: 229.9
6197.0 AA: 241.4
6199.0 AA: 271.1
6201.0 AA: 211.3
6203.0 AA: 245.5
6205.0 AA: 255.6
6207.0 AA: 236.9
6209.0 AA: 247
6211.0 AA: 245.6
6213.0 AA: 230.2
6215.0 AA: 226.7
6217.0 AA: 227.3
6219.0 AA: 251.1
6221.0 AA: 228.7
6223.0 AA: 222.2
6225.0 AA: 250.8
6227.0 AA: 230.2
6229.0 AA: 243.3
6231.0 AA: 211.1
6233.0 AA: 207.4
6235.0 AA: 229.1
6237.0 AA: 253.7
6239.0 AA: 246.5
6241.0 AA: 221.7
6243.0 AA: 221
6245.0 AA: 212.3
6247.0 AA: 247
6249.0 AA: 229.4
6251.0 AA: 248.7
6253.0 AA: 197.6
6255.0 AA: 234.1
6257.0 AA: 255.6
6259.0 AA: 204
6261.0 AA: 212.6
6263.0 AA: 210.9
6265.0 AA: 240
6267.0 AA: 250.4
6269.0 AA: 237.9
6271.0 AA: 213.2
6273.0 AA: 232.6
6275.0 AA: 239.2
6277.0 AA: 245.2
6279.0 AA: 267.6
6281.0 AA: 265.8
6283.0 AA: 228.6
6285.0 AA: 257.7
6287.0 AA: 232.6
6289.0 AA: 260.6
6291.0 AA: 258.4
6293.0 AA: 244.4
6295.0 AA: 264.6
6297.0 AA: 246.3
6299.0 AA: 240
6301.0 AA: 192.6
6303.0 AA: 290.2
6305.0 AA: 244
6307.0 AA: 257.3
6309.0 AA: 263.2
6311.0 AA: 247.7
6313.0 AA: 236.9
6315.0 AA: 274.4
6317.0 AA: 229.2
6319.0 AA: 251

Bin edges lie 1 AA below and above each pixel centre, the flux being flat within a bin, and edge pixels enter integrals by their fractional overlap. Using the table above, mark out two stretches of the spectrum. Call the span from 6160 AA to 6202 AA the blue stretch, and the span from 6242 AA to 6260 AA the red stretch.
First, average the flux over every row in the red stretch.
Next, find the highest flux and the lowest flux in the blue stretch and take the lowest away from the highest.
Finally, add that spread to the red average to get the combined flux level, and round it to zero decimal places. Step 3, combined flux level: 367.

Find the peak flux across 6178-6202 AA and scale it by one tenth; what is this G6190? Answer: 27.1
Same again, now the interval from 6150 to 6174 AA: 26.9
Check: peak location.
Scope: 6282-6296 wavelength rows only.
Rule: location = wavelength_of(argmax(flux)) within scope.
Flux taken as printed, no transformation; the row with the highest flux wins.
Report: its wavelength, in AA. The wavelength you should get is 6295.0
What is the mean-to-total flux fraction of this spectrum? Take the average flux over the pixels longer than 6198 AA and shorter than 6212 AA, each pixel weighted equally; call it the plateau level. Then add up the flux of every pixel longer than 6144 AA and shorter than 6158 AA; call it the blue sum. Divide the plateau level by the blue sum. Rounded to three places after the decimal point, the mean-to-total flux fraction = 0.136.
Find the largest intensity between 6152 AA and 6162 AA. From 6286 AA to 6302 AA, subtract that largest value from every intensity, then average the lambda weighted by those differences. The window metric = 6295.9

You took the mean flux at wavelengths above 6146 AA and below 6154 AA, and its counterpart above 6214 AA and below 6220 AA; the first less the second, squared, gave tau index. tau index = 777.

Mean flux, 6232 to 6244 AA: 230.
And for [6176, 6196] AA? 247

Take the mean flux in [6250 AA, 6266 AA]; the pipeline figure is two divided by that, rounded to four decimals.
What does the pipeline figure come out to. 0.0089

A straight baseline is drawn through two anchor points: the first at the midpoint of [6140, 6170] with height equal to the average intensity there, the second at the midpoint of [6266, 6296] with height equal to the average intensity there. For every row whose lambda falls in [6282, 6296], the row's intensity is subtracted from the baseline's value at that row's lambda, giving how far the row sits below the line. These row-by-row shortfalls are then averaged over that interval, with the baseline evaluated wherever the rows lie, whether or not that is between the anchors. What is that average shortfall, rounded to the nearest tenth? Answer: -2.2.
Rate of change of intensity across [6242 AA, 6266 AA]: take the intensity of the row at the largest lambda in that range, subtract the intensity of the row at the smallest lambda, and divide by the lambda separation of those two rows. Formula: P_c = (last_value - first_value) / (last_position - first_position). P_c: 0.9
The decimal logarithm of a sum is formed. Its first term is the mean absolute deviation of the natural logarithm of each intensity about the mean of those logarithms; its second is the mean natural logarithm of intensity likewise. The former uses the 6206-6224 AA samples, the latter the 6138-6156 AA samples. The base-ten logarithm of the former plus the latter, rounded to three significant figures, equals 0.744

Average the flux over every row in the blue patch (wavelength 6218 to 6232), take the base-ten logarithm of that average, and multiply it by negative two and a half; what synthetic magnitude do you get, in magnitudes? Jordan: -5.92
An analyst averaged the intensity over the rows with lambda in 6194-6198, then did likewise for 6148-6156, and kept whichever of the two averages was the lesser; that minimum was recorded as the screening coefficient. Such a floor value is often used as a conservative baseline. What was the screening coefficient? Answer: 236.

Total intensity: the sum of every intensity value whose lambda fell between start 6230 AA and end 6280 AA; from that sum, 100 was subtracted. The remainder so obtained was 5669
